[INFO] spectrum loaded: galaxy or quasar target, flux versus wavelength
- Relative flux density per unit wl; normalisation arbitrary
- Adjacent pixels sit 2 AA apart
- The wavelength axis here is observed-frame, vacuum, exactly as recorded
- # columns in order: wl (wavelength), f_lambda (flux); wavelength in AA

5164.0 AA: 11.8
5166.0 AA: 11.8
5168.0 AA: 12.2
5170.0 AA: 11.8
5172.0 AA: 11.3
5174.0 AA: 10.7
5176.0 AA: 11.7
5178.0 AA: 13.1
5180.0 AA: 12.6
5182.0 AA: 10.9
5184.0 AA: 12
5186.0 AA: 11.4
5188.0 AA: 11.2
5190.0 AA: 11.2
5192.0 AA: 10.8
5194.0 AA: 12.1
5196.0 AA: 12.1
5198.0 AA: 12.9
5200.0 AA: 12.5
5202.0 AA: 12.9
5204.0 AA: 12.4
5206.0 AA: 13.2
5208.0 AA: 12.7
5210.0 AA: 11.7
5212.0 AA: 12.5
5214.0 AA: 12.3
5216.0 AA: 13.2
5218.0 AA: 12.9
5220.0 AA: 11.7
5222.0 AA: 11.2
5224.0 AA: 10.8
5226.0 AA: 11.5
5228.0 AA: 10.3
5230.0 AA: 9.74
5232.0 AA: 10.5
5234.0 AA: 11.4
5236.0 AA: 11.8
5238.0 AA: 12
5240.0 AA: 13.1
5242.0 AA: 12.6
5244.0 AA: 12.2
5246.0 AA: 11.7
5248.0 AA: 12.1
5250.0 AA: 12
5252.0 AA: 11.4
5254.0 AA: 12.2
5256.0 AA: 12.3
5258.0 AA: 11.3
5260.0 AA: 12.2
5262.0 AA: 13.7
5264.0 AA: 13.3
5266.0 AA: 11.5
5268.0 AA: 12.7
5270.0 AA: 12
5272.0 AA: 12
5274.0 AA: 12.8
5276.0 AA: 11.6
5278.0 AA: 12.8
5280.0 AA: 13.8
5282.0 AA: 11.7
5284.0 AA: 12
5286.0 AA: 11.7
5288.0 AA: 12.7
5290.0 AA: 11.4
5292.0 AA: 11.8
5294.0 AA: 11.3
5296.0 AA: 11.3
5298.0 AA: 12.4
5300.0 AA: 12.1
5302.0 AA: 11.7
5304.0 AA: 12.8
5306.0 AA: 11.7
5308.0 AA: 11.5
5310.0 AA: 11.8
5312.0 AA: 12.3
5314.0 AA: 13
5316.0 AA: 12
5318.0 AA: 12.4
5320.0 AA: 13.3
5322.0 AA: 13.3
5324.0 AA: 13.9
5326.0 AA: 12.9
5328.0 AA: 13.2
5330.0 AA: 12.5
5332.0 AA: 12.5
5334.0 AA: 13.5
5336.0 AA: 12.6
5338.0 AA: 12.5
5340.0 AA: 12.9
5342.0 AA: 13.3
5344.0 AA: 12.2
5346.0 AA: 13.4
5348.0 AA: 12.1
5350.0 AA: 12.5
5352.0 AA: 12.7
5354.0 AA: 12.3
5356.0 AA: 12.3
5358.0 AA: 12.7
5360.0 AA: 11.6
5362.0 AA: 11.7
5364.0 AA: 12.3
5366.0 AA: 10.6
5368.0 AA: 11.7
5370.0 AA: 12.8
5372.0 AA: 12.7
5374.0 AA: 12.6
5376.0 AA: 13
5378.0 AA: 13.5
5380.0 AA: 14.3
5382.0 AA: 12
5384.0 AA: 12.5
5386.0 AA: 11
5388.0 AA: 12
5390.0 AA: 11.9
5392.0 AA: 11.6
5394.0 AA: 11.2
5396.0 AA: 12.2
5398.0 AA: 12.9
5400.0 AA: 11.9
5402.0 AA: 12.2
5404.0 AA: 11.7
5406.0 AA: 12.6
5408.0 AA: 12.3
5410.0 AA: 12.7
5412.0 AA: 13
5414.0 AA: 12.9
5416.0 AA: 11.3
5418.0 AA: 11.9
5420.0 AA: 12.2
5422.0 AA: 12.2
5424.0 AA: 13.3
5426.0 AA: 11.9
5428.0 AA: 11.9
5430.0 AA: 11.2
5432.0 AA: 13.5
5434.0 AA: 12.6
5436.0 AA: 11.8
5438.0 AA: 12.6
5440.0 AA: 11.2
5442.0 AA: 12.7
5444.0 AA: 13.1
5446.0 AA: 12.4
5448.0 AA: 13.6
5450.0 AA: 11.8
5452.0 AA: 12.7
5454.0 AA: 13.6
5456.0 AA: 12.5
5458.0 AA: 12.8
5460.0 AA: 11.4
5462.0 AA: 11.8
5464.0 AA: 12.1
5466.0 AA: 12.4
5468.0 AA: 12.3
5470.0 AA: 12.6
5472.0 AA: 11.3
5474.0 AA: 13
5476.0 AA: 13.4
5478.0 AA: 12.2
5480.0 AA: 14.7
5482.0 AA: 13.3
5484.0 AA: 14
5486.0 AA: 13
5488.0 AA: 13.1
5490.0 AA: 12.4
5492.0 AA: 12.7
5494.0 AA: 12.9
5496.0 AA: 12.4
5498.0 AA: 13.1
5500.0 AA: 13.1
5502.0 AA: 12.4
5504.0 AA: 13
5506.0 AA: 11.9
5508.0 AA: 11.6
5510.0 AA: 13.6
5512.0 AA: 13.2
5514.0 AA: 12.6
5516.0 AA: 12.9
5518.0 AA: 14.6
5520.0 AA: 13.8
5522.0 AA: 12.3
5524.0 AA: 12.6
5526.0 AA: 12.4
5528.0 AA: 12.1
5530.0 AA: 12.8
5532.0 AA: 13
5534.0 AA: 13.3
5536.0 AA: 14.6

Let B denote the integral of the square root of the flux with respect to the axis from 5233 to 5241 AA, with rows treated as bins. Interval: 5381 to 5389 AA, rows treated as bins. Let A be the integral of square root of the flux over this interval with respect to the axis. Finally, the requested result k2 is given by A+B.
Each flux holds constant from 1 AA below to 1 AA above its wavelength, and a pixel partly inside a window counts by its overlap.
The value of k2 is 55.4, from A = 27.6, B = 27.8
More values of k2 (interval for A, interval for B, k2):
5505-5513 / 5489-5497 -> 56.7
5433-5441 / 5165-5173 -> 55.2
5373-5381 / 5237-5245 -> 57.5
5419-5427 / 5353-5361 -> 56.1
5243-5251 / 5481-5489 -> 56.9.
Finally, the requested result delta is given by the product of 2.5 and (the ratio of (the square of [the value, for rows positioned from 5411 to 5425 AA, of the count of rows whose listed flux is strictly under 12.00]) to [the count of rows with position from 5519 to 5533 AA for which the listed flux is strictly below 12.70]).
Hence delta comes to 2.5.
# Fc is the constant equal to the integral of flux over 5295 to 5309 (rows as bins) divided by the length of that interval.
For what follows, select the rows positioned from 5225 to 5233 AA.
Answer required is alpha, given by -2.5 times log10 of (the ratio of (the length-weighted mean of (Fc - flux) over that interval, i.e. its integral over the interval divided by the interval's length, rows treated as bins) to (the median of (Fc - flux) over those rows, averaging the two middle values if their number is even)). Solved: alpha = 0.08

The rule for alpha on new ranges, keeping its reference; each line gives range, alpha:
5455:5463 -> 0.13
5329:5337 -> -0.34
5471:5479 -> 0.22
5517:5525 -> -0.10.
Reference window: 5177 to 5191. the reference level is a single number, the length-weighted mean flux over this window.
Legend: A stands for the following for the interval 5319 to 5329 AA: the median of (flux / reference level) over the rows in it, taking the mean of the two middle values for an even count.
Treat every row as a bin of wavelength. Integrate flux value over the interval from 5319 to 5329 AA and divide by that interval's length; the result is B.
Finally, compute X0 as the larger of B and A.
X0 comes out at 13.32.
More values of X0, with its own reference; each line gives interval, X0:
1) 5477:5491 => 13.24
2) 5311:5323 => 12.72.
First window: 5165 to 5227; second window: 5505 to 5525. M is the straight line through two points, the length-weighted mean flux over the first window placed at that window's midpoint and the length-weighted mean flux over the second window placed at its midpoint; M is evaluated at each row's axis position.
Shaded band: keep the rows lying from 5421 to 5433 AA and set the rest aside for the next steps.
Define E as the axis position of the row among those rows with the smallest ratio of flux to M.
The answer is 5430.0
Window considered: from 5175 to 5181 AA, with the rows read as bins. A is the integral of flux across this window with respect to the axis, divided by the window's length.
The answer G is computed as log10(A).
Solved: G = 1.096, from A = 12.5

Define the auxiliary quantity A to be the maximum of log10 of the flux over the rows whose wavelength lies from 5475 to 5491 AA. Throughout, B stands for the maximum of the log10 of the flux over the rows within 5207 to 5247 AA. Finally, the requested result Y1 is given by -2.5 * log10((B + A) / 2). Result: -0.146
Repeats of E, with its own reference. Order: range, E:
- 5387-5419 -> 5394.0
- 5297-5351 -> 5308.0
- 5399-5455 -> 5440.0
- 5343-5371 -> 5366.0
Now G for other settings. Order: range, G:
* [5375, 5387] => 1.104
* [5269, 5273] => 1.079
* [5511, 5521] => 1.128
